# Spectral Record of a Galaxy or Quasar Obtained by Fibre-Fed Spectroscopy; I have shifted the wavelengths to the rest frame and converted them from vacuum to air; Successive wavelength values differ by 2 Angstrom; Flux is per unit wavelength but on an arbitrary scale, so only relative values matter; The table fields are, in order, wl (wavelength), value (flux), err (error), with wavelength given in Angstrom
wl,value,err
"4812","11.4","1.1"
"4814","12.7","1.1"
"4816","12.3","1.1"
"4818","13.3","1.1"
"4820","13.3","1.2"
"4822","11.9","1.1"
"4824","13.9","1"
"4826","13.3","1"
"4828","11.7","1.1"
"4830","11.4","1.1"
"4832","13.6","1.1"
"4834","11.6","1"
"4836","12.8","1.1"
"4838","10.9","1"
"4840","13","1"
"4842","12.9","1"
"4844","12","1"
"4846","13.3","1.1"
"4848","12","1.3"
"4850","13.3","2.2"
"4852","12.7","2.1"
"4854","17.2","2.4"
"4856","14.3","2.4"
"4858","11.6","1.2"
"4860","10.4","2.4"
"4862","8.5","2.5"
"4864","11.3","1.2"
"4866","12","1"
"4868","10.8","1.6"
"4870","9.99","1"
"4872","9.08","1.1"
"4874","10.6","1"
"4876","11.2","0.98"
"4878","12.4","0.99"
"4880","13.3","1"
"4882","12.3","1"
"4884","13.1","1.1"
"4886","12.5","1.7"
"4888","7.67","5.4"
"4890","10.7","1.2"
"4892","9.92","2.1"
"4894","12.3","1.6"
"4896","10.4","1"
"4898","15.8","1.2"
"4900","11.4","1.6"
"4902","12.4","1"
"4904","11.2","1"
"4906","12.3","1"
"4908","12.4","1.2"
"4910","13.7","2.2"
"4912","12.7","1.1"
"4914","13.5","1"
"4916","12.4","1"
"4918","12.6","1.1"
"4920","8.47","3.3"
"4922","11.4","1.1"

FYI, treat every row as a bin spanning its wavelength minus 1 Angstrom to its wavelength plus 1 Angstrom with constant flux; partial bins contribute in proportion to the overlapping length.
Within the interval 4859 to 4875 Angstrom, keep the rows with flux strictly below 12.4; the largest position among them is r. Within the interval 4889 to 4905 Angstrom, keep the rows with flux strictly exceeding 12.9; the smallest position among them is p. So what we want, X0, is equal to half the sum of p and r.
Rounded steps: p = 4898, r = 4874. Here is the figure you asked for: 4886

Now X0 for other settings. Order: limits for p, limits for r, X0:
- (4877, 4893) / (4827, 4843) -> 4859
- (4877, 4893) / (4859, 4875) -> 4877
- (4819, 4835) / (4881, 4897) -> 4858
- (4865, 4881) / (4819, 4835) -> 4857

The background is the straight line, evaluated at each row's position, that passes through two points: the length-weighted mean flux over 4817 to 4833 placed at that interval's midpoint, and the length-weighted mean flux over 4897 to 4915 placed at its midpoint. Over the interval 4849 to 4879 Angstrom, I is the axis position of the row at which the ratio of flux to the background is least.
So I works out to 4862 Angstrom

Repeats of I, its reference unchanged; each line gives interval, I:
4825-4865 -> 4862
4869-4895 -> 4888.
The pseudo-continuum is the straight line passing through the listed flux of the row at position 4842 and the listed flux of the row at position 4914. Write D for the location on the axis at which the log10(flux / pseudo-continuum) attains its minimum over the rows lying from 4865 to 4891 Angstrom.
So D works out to 4888 Angstrom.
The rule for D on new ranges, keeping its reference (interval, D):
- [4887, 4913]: 4888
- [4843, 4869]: 4862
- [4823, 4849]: 4838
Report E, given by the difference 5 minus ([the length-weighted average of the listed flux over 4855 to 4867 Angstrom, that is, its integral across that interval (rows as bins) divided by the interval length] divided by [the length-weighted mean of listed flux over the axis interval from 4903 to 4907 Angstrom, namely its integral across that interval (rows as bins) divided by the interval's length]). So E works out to 4.03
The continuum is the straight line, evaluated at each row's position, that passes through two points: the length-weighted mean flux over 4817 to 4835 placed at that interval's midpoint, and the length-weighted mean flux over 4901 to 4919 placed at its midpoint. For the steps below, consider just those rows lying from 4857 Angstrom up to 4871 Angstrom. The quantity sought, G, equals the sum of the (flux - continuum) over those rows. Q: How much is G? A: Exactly -14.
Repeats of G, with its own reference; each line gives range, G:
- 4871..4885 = -6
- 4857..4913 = -31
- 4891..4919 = -3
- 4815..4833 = 1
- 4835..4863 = -2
